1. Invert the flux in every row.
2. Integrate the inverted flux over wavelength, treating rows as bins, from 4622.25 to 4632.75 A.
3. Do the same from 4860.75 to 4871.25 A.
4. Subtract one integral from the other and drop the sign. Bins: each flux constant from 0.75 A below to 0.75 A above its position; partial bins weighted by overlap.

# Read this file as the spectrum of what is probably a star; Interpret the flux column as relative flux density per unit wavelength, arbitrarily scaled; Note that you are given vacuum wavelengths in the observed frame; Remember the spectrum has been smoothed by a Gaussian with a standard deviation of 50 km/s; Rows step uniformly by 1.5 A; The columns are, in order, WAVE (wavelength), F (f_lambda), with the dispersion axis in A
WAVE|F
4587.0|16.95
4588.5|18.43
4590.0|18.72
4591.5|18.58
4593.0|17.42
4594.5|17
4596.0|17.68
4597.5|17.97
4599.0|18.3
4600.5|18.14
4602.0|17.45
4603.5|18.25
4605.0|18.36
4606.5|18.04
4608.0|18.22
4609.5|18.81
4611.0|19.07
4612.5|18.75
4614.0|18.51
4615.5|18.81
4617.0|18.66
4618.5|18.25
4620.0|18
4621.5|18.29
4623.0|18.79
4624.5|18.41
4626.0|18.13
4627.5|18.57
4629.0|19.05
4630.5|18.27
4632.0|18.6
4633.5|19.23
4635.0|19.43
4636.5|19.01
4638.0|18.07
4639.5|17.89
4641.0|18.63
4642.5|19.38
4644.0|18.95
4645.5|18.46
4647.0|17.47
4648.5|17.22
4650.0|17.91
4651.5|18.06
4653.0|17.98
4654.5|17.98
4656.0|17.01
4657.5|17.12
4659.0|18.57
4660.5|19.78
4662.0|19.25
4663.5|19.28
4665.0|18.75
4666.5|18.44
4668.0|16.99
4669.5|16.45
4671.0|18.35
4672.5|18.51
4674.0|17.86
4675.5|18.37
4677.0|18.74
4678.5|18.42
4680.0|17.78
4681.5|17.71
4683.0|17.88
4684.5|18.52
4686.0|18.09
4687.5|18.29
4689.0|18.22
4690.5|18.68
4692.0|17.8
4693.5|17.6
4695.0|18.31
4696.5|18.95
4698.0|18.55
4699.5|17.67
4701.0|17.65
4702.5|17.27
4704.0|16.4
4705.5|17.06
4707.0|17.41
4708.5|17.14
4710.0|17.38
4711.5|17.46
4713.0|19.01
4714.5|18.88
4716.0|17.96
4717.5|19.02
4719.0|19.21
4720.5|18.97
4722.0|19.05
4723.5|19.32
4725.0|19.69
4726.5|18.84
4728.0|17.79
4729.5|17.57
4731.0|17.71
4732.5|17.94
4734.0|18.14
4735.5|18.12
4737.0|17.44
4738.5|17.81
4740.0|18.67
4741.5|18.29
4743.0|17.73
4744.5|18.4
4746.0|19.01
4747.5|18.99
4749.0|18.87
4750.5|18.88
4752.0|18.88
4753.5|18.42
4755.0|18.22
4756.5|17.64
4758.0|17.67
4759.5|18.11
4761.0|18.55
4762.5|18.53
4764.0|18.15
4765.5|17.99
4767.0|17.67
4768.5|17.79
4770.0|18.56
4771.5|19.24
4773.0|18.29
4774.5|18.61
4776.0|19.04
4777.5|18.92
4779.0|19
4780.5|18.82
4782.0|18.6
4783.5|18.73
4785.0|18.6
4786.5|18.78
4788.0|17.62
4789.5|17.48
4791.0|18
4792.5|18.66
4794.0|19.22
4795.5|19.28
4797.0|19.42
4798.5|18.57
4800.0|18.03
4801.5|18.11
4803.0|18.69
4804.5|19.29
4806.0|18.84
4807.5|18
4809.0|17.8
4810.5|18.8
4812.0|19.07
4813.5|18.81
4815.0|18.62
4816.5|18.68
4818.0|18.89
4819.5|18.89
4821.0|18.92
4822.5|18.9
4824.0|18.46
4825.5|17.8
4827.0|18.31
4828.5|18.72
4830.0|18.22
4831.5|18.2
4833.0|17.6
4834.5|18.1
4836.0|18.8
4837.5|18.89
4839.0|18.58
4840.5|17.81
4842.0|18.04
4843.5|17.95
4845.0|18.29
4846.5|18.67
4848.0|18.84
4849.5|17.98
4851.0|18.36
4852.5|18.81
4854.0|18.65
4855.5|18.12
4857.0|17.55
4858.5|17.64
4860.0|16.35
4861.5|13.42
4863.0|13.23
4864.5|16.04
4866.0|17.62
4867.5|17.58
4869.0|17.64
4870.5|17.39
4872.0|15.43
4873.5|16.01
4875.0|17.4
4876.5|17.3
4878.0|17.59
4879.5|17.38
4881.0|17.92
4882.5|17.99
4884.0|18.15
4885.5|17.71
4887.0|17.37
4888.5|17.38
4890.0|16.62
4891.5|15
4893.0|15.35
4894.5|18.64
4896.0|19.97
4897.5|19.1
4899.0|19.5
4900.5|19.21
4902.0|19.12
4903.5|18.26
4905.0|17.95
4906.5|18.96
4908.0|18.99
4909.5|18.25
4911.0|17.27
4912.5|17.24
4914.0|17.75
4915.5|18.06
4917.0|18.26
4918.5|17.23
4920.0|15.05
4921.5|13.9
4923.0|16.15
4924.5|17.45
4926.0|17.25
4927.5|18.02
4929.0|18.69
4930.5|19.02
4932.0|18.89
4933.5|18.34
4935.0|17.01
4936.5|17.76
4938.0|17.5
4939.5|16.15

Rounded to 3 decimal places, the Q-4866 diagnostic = 0.094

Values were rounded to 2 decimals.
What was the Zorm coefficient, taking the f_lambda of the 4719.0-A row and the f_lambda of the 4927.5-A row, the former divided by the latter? 1.07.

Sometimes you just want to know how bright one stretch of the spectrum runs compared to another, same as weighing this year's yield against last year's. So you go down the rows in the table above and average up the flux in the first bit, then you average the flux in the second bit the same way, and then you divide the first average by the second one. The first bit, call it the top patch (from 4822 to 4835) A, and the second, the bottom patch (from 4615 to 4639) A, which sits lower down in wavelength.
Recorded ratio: 0.982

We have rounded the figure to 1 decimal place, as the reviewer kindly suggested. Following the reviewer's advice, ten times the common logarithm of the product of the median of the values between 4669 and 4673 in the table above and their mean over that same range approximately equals 25.1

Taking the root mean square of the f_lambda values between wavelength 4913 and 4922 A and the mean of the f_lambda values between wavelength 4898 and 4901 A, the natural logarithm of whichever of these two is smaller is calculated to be 2.82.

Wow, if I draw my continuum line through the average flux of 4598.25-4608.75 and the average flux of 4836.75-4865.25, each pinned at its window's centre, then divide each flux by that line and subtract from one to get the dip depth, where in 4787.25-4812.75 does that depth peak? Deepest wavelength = 4789.5 A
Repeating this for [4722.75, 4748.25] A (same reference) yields 4737.0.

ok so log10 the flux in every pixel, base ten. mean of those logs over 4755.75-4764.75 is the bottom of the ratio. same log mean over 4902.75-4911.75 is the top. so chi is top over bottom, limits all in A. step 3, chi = 1.00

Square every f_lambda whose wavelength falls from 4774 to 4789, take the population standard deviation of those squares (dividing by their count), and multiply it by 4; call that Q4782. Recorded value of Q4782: 56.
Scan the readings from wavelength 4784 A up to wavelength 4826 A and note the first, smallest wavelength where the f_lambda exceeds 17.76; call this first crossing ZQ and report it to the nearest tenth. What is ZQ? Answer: 4785.0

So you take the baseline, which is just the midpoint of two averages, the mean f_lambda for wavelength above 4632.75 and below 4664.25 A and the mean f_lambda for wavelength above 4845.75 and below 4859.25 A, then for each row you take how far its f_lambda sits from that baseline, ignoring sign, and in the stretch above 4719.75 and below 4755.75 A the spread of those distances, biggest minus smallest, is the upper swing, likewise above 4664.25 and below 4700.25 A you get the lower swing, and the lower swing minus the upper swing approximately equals 0.6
